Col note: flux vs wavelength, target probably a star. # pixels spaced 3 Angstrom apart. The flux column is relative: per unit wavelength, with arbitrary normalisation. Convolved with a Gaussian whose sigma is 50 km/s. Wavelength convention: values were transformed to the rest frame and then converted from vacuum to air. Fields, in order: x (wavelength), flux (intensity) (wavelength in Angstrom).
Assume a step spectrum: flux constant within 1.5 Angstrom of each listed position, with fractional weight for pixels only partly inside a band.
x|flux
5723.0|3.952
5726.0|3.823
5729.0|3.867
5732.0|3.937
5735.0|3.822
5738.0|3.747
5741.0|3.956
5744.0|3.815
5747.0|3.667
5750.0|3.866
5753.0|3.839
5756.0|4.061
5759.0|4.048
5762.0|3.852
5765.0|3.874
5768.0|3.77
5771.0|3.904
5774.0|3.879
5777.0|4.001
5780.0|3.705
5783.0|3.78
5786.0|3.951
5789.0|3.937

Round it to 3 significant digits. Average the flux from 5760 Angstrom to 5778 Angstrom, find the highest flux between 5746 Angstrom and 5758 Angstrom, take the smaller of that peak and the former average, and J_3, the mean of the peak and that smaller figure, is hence 3.97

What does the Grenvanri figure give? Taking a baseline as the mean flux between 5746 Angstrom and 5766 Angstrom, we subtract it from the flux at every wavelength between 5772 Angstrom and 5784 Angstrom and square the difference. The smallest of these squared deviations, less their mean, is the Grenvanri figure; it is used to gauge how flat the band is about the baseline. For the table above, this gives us -0.014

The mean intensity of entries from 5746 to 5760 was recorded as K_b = 3.90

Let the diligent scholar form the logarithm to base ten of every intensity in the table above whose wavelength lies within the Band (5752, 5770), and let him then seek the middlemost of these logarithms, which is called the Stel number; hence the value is 0.587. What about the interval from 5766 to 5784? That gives 0.583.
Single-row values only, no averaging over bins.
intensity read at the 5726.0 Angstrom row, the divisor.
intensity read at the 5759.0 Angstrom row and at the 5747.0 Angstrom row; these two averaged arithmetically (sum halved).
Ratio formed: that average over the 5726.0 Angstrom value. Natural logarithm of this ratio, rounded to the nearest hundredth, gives 0.01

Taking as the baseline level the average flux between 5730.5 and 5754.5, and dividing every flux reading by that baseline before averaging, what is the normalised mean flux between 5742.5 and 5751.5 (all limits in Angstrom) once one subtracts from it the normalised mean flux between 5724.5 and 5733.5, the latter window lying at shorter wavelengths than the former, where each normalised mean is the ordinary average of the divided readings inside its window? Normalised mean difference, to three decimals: -0.024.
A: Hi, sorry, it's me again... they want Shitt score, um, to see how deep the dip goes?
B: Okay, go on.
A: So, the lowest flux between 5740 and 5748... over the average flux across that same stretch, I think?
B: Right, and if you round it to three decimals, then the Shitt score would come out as 0.962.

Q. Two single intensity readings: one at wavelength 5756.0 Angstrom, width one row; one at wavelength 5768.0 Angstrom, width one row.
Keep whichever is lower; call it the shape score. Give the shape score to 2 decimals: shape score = 3.77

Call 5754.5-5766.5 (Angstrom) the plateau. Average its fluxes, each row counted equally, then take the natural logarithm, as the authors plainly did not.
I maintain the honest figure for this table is 1.38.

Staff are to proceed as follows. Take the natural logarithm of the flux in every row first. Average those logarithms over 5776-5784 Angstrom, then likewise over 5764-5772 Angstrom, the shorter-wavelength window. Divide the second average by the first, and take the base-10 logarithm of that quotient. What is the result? 0.002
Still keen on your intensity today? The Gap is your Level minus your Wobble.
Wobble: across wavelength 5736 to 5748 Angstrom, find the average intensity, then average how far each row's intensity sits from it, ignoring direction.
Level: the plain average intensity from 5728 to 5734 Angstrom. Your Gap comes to 3.81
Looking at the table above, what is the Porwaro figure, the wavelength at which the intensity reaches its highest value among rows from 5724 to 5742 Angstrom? 5741.0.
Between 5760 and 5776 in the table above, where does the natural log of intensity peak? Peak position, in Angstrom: 5771.0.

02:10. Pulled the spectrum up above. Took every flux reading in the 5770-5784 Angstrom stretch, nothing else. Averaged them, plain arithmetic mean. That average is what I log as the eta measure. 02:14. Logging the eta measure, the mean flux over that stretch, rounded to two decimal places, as 3.85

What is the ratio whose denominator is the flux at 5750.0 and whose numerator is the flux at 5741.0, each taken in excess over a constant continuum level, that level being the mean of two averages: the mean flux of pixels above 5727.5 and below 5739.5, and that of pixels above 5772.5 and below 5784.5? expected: 4.8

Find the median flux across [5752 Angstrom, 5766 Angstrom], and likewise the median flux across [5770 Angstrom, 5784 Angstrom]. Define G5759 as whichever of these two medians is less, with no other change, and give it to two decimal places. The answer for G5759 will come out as 3.87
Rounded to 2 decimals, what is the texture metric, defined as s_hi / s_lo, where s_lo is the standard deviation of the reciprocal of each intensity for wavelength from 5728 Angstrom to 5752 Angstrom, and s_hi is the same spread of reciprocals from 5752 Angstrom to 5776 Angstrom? 1.00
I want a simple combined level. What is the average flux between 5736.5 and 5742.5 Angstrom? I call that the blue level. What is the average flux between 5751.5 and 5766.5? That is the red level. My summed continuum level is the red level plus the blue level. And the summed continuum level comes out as 7.79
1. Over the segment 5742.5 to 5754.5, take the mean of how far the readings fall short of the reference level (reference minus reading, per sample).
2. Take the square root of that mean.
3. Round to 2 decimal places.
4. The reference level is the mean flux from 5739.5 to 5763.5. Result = 0.30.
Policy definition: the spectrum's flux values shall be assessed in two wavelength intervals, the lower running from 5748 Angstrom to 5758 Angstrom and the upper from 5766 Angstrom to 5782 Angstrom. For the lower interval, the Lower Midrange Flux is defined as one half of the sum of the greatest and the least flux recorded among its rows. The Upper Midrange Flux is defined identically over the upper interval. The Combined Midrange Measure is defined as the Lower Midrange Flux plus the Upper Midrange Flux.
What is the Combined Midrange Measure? 7.80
